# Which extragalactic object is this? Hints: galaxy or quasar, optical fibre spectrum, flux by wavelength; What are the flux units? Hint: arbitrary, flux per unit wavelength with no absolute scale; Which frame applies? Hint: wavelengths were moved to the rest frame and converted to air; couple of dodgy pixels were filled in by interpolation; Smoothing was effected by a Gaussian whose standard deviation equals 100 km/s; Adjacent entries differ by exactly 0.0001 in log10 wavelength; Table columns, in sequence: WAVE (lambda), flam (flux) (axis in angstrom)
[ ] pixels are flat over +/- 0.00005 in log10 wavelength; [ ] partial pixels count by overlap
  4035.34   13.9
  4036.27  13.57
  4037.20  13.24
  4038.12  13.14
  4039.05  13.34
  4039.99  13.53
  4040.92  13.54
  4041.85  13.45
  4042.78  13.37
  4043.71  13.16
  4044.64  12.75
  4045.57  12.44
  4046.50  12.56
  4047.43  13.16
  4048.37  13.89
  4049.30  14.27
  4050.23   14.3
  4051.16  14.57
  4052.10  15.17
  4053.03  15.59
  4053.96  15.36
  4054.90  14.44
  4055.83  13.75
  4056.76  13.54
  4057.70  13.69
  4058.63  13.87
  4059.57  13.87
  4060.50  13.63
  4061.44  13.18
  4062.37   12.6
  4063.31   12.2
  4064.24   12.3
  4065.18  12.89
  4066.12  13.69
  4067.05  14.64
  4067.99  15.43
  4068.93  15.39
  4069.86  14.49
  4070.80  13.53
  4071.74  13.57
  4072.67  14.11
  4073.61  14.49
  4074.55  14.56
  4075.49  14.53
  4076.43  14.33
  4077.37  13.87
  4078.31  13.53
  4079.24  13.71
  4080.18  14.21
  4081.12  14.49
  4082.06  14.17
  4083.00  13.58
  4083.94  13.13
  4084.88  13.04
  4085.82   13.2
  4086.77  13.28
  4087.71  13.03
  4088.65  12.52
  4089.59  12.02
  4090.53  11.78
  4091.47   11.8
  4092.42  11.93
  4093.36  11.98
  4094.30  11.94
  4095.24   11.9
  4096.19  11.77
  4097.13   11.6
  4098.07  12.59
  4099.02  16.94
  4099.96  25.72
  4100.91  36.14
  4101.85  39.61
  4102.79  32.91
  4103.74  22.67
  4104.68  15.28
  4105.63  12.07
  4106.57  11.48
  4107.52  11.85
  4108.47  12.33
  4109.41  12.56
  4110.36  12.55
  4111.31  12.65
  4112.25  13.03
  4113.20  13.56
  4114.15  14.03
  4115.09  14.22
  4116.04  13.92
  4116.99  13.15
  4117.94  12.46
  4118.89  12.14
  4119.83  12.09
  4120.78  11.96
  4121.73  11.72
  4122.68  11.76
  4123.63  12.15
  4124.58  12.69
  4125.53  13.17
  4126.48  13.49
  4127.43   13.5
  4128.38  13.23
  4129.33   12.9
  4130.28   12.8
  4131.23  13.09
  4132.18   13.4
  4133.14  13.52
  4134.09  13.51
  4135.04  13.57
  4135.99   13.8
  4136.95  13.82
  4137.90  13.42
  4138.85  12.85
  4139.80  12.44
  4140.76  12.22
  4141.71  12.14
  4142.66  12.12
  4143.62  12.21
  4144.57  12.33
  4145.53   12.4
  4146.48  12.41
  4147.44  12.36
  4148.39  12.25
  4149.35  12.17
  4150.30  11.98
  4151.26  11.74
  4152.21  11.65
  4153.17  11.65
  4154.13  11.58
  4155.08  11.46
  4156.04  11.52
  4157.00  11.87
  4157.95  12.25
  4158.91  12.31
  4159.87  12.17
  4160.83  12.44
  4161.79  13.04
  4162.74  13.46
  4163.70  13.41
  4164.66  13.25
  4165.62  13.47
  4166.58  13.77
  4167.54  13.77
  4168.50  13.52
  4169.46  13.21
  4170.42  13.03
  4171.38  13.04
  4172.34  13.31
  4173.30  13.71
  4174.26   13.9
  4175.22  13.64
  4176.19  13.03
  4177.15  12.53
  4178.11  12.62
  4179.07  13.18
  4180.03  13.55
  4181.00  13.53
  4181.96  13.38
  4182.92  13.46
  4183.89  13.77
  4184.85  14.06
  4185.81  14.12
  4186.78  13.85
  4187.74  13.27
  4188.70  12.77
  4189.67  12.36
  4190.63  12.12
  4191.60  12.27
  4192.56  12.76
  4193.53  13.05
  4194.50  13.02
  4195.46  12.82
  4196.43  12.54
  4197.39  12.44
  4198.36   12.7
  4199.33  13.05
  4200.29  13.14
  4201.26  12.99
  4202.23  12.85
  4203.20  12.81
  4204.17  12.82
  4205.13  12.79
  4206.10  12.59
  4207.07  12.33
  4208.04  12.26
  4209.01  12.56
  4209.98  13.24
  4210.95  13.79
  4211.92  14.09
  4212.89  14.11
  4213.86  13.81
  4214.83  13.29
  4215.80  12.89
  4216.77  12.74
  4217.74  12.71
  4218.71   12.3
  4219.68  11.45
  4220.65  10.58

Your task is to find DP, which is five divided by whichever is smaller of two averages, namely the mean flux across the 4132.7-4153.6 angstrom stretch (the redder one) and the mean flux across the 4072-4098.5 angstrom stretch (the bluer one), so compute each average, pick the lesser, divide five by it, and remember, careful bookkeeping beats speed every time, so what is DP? 0.398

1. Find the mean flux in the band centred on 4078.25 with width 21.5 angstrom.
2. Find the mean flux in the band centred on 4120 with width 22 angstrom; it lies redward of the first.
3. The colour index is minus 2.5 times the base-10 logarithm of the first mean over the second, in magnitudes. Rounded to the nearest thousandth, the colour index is -0.086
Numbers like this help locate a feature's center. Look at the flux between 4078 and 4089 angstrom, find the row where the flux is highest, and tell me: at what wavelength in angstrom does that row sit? 4081.12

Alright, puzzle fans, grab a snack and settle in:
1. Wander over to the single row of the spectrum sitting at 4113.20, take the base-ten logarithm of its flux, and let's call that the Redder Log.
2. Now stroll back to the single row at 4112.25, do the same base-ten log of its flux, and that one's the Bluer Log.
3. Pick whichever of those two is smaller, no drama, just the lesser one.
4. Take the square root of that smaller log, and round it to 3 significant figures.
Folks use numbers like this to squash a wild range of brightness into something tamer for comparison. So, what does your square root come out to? 1.06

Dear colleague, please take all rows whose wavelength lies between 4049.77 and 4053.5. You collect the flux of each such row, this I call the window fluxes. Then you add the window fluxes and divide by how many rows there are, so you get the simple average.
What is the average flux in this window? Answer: 14.9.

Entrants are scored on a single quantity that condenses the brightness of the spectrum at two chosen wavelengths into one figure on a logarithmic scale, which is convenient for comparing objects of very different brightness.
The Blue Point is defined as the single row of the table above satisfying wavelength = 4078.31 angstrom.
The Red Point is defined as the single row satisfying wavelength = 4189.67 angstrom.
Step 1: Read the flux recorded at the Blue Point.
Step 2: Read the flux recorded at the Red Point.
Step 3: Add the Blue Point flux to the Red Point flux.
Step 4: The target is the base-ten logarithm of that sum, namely 1.41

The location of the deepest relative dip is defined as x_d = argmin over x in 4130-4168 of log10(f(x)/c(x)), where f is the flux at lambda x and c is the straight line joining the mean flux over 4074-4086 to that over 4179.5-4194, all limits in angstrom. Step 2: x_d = 4155.08 angstrom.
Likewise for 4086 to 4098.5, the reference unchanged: 4097.13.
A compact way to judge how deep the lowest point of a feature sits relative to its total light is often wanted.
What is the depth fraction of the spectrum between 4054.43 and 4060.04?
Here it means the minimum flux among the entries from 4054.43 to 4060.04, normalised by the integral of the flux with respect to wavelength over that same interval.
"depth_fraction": 0.174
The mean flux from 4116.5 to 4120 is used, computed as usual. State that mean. 12.5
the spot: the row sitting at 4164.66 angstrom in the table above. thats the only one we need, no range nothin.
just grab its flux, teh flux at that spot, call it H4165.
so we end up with 13.25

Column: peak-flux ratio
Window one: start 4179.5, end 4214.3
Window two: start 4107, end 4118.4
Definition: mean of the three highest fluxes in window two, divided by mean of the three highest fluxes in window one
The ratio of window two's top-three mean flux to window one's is 0.996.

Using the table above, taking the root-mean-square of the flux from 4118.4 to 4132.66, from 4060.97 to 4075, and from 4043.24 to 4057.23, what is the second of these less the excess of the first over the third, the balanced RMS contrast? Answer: 15.1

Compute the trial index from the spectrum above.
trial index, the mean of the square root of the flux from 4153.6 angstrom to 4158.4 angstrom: 3.43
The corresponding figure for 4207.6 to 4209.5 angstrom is 3.52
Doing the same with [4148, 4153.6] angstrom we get 3.45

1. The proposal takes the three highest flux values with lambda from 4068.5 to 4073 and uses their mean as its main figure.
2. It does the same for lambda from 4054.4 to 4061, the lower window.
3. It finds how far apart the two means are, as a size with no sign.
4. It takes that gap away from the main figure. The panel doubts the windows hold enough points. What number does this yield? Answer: 14.1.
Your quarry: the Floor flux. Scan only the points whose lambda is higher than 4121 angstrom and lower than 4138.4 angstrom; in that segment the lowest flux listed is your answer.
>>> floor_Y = 11.72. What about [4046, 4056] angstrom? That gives 12.56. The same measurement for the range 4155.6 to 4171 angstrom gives 11.52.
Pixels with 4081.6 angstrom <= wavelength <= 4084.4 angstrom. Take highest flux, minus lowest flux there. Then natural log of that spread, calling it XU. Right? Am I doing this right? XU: 0.04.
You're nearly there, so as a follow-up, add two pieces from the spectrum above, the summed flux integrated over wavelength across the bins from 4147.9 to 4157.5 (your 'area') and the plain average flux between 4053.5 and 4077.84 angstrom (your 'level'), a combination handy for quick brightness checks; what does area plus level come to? 127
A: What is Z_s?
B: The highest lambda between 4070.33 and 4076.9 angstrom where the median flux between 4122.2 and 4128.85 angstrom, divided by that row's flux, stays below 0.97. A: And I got 4076.43 angstrom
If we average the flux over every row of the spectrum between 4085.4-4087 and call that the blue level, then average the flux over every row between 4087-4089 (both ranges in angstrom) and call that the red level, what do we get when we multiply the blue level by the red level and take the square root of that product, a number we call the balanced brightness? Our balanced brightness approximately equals 13.0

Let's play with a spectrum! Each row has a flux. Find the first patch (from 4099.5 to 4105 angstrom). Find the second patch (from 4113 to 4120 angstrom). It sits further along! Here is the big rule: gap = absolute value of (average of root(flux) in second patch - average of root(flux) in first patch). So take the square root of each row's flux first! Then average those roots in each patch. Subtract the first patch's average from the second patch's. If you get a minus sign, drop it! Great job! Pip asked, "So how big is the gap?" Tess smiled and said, 1.7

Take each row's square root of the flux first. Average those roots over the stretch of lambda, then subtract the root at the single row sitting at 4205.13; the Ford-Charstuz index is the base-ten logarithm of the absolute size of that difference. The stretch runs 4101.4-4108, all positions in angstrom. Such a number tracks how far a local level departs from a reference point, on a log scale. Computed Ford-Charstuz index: -0.07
